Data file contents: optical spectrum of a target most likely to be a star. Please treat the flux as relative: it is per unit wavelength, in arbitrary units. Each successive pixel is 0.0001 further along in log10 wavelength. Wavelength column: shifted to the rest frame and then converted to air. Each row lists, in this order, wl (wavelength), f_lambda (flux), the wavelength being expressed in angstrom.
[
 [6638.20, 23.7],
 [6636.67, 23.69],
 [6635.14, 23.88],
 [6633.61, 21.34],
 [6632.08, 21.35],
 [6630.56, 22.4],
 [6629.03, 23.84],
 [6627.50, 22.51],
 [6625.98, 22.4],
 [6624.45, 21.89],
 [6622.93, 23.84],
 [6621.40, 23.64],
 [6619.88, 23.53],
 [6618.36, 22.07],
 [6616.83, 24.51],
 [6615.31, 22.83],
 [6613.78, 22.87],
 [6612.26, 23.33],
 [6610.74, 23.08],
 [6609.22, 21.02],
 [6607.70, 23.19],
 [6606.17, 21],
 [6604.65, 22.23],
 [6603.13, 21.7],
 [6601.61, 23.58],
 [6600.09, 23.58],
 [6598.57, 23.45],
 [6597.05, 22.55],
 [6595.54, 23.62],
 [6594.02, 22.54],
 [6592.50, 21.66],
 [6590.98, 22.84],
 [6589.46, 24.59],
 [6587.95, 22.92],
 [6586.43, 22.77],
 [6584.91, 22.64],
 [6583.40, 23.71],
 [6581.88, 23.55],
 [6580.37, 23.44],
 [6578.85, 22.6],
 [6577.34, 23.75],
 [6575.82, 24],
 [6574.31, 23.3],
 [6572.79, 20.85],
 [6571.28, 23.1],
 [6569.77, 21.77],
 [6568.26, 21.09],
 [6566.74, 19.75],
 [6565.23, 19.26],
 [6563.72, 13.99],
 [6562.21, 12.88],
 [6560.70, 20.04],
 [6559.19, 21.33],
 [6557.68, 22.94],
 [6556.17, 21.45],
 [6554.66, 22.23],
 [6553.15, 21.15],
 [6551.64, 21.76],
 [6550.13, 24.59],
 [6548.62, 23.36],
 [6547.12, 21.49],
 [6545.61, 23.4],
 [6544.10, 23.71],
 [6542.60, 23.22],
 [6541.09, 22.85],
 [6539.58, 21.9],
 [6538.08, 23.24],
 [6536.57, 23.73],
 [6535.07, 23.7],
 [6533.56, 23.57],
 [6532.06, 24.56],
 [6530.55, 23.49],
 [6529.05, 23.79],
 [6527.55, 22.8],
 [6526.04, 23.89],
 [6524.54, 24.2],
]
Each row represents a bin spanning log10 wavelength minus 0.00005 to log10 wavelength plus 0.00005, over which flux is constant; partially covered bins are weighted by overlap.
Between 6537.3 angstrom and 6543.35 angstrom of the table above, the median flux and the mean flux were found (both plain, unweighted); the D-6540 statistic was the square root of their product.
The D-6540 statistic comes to 22.9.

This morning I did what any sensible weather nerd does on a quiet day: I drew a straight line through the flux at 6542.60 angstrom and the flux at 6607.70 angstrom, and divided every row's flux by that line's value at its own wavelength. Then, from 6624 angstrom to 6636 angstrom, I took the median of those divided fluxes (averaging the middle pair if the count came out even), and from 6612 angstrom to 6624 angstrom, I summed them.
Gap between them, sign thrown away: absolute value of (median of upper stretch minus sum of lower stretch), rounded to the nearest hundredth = 7.08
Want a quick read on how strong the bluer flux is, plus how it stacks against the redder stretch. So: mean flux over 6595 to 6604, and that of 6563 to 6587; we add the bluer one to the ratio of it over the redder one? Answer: 22.8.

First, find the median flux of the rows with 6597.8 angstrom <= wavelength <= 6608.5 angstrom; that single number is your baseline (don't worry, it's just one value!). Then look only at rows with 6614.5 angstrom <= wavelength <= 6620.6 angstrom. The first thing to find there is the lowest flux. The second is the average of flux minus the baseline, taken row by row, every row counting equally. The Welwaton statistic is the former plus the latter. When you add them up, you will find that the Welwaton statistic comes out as 22.1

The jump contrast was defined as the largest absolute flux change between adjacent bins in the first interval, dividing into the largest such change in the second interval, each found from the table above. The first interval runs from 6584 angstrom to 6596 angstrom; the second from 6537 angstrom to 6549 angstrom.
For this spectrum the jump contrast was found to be 1.1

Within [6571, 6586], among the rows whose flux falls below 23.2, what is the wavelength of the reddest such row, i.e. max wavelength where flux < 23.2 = 6584.91 angstrom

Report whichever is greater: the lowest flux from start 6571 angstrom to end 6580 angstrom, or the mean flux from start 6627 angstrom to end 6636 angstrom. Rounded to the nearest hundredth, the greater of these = 22.55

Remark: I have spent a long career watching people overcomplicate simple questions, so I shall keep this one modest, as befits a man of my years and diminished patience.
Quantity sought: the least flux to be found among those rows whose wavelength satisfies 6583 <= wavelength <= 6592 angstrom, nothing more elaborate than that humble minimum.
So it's 22.64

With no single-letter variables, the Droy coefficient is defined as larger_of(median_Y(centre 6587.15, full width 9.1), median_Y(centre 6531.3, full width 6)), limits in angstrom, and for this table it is 23.7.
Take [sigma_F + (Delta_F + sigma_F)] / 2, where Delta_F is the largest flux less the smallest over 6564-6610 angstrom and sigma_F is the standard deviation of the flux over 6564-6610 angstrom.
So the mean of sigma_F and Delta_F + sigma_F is 3.9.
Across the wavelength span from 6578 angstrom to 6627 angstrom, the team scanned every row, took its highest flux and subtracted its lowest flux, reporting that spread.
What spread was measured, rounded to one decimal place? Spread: 3.6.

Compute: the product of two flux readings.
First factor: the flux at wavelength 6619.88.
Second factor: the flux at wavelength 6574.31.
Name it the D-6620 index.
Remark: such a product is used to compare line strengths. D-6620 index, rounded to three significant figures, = 548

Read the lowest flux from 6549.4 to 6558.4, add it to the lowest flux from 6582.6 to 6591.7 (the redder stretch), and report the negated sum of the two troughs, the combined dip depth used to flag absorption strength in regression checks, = -43.8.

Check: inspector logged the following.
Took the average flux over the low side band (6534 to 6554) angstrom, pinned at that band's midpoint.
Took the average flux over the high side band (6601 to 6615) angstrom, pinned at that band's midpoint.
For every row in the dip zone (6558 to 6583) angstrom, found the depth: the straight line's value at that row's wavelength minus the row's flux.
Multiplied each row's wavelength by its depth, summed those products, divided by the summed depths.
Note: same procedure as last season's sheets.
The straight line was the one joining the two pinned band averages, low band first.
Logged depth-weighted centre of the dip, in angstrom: 6561.9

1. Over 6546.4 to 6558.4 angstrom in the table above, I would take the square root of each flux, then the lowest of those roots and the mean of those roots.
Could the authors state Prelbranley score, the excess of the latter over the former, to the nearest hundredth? 0.13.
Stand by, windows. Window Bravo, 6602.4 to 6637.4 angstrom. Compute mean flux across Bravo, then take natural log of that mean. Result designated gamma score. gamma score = 3.12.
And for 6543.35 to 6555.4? 3.12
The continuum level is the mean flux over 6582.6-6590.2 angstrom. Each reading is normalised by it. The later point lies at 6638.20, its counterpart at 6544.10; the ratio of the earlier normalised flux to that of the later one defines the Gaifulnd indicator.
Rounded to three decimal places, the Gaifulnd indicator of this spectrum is 1.000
